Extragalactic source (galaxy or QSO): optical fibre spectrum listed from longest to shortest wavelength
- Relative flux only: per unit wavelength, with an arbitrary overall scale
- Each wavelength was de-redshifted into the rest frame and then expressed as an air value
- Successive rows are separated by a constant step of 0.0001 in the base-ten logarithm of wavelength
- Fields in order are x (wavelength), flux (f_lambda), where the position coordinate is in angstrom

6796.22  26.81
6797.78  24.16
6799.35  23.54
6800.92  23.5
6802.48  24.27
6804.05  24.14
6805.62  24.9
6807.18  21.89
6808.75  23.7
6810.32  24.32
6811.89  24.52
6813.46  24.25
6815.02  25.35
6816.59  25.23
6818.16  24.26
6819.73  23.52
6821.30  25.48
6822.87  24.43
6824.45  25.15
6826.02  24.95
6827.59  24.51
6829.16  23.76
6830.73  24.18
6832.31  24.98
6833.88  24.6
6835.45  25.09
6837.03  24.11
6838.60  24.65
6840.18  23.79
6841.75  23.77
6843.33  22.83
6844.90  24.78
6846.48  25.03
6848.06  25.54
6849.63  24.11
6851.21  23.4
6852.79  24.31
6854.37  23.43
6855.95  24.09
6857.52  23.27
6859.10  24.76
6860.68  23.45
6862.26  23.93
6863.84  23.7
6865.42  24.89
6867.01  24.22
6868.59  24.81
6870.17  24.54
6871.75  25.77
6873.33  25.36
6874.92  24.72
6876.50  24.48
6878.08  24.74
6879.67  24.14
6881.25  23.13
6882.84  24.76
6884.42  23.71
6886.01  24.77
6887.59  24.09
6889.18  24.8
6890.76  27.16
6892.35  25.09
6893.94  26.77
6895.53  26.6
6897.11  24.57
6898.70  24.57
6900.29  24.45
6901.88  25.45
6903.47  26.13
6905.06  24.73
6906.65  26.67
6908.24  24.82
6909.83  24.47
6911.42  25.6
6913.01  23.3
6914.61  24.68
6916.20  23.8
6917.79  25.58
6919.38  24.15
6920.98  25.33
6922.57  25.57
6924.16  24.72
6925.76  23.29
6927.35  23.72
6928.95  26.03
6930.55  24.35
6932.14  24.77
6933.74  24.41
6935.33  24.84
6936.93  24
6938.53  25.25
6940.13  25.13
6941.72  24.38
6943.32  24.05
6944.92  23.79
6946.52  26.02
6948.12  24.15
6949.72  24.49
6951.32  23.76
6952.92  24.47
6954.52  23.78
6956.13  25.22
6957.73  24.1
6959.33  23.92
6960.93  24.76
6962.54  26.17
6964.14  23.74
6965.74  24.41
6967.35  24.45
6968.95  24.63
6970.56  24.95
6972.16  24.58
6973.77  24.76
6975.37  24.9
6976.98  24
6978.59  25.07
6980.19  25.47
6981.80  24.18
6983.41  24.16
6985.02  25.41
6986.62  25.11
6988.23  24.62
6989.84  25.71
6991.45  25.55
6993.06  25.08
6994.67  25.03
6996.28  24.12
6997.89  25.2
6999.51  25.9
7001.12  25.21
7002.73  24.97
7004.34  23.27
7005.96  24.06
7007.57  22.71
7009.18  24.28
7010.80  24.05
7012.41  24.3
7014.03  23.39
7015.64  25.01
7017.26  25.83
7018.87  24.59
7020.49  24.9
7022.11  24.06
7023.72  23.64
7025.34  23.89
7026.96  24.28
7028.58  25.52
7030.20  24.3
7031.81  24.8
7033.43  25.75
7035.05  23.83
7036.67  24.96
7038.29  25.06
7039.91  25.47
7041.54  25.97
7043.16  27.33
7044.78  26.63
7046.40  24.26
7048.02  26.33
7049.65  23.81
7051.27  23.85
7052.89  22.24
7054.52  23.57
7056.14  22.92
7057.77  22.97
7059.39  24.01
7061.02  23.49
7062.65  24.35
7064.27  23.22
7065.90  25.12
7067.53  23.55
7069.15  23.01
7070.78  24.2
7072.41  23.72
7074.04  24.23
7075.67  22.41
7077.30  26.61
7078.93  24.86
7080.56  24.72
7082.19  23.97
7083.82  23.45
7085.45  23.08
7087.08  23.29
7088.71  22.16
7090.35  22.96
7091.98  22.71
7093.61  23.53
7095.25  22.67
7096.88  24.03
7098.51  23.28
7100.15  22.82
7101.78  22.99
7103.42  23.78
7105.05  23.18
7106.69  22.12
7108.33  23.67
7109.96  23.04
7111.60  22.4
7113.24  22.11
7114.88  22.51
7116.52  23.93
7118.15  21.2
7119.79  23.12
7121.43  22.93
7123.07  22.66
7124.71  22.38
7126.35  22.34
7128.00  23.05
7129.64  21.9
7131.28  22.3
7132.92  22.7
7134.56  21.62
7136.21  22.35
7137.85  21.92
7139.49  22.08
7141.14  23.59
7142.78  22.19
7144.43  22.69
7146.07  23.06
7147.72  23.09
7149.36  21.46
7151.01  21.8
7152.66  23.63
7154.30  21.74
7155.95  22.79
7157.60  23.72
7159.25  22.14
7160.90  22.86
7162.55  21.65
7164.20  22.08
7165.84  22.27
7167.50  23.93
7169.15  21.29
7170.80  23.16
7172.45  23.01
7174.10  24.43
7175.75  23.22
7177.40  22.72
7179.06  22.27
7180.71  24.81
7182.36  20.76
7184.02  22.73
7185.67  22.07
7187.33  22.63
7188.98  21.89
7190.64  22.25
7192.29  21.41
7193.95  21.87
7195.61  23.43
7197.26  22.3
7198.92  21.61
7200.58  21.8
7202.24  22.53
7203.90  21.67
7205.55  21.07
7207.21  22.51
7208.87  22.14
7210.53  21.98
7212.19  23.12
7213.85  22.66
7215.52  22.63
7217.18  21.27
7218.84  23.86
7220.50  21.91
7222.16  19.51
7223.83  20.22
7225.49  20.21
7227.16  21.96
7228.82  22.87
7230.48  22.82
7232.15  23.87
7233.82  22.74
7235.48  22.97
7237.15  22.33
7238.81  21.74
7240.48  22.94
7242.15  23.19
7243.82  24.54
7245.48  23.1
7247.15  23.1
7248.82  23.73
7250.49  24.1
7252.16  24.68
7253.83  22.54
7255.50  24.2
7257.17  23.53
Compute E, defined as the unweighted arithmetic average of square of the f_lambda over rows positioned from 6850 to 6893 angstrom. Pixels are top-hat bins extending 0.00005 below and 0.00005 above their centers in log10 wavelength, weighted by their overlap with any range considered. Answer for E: 597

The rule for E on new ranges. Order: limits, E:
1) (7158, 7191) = 512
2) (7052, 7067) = 555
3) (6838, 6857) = 583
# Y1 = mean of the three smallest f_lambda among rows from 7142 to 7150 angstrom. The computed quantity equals 22.1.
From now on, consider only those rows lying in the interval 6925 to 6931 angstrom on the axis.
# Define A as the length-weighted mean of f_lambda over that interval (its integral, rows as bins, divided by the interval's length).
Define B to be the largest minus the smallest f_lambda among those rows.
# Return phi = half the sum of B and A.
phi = 13.5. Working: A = 24.3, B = 2.74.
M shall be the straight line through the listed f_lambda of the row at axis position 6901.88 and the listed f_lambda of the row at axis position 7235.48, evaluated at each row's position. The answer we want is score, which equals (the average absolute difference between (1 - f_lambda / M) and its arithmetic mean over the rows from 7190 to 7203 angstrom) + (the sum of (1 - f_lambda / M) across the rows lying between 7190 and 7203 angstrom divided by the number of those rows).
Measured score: 0.068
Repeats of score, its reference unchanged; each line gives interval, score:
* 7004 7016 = 0.054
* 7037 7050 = -0.010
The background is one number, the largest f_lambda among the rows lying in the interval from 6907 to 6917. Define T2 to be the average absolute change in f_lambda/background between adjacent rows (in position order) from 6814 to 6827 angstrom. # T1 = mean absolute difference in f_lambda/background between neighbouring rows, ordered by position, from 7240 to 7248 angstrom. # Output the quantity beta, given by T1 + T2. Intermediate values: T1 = 0.030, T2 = 0.0321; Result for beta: 0.062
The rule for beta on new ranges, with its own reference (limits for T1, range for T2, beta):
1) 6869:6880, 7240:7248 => 0.052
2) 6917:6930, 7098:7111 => 0.073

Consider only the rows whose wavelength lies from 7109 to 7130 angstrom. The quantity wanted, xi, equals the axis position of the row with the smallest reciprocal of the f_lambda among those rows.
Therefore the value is 7116.52 angstrom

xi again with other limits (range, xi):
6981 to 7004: 6999.51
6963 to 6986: 6980.19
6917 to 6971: 6962.54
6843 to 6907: 6890.76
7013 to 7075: 7043.16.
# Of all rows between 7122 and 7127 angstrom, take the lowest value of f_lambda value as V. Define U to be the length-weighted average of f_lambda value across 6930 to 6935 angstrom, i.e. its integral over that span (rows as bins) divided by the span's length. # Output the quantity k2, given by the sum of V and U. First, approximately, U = 24.6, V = 22.34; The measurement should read 46.9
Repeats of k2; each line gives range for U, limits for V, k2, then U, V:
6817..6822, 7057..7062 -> 47.4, 24.5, 22.97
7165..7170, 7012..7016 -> 45.9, 22.5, 23.39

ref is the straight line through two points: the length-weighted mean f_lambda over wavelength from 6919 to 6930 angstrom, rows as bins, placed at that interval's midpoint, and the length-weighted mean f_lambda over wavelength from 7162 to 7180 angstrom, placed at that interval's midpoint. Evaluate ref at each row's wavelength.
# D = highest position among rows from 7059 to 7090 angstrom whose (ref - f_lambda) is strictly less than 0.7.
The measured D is 7087.08 angstrom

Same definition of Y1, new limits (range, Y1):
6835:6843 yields 23.9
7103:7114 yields 22.2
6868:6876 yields 24.7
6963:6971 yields 24.2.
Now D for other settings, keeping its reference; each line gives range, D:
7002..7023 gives 7022.11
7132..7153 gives 7152.66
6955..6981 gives 6980.19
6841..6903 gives 6901.88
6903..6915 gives 6914.61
